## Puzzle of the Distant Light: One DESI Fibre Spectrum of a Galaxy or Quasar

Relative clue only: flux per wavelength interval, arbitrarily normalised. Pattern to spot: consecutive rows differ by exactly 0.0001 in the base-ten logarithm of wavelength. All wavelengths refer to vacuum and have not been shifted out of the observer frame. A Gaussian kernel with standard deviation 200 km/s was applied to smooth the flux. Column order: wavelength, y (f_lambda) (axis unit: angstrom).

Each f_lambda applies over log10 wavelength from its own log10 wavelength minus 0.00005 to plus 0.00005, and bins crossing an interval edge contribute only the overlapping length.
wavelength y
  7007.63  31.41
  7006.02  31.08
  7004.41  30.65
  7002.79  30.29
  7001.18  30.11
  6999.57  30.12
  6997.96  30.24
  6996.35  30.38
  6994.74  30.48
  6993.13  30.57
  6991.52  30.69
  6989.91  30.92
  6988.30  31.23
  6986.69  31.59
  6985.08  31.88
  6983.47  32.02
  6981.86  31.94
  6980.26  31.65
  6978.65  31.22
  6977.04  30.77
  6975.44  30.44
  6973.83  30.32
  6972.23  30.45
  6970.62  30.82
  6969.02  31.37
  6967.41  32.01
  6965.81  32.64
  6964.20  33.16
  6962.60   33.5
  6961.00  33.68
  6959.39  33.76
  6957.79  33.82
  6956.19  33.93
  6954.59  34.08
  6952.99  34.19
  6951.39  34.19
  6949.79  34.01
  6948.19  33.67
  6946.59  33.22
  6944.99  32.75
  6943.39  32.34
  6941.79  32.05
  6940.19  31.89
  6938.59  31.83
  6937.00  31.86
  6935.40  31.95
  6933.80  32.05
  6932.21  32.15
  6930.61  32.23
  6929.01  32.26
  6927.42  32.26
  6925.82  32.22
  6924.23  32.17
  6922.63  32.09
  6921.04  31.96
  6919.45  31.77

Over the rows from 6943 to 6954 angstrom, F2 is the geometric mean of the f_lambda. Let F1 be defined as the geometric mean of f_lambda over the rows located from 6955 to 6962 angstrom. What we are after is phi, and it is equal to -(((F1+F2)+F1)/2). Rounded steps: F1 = 33.8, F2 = 33.5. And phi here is -50.5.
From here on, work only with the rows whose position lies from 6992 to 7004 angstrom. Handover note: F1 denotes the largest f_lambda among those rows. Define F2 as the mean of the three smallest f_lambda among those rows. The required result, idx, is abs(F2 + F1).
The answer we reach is 60.7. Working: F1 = 30.57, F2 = 30.2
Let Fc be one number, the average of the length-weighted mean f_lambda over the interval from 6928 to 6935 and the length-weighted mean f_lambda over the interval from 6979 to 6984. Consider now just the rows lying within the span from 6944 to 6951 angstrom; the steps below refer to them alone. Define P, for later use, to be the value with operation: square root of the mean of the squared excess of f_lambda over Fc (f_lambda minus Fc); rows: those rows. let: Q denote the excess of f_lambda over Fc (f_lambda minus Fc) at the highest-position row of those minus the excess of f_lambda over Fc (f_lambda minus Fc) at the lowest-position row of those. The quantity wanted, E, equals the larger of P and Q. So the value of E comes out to 1.5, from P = 1.50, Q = 1.3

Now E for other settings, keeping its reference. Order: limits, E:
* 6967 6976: 1.2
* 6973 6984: 1.7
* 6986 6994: 1.1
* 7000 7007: 1.5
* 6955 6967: 1.6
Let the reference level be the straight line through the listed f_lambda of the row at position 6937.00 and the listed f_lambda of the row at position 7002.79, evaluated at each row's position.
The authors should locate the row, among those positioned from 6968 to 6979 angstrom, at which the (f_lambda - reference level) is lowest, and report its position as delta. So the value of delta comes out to 6973.83 angstrom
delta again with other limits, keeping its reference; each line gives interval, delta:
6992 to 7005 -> 6999.57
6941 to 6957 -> 6941.79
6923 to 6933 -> 6924.23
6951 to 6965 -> 6964.20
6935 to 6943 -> 6937.00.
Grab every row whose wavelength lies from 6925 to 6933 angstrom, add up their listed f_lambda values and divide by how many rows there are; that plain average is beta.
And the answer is 32.2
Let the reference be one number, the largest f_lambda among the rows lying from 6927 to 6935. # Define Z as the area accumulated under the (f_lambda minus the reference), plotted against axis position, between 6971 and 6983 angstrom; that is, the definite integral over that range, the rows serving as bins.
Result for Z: -15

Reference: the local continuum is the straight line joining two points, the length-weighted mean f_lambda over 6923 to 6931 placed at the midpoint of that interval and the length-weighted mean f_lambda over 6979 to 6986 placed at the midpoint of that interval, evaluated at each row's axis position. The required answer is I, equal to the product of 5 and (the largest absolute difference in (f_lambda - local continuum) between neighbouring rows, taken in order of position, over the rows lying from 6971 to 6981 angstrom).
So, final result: 2.3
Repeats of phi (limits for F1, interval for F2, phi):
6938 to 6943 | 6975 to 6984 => -47.6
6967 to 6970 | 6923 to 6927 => -47.8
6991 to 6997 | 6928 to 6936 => -46.6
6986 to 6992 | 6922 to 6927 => -47.2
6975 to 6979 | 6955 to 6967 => -47.6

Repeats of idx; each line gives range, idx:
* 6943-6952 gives 67.0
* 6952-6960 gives 68.0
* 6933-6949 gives 65.5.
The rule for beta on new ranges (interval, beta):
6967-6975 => 31.0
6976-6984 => 31.5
